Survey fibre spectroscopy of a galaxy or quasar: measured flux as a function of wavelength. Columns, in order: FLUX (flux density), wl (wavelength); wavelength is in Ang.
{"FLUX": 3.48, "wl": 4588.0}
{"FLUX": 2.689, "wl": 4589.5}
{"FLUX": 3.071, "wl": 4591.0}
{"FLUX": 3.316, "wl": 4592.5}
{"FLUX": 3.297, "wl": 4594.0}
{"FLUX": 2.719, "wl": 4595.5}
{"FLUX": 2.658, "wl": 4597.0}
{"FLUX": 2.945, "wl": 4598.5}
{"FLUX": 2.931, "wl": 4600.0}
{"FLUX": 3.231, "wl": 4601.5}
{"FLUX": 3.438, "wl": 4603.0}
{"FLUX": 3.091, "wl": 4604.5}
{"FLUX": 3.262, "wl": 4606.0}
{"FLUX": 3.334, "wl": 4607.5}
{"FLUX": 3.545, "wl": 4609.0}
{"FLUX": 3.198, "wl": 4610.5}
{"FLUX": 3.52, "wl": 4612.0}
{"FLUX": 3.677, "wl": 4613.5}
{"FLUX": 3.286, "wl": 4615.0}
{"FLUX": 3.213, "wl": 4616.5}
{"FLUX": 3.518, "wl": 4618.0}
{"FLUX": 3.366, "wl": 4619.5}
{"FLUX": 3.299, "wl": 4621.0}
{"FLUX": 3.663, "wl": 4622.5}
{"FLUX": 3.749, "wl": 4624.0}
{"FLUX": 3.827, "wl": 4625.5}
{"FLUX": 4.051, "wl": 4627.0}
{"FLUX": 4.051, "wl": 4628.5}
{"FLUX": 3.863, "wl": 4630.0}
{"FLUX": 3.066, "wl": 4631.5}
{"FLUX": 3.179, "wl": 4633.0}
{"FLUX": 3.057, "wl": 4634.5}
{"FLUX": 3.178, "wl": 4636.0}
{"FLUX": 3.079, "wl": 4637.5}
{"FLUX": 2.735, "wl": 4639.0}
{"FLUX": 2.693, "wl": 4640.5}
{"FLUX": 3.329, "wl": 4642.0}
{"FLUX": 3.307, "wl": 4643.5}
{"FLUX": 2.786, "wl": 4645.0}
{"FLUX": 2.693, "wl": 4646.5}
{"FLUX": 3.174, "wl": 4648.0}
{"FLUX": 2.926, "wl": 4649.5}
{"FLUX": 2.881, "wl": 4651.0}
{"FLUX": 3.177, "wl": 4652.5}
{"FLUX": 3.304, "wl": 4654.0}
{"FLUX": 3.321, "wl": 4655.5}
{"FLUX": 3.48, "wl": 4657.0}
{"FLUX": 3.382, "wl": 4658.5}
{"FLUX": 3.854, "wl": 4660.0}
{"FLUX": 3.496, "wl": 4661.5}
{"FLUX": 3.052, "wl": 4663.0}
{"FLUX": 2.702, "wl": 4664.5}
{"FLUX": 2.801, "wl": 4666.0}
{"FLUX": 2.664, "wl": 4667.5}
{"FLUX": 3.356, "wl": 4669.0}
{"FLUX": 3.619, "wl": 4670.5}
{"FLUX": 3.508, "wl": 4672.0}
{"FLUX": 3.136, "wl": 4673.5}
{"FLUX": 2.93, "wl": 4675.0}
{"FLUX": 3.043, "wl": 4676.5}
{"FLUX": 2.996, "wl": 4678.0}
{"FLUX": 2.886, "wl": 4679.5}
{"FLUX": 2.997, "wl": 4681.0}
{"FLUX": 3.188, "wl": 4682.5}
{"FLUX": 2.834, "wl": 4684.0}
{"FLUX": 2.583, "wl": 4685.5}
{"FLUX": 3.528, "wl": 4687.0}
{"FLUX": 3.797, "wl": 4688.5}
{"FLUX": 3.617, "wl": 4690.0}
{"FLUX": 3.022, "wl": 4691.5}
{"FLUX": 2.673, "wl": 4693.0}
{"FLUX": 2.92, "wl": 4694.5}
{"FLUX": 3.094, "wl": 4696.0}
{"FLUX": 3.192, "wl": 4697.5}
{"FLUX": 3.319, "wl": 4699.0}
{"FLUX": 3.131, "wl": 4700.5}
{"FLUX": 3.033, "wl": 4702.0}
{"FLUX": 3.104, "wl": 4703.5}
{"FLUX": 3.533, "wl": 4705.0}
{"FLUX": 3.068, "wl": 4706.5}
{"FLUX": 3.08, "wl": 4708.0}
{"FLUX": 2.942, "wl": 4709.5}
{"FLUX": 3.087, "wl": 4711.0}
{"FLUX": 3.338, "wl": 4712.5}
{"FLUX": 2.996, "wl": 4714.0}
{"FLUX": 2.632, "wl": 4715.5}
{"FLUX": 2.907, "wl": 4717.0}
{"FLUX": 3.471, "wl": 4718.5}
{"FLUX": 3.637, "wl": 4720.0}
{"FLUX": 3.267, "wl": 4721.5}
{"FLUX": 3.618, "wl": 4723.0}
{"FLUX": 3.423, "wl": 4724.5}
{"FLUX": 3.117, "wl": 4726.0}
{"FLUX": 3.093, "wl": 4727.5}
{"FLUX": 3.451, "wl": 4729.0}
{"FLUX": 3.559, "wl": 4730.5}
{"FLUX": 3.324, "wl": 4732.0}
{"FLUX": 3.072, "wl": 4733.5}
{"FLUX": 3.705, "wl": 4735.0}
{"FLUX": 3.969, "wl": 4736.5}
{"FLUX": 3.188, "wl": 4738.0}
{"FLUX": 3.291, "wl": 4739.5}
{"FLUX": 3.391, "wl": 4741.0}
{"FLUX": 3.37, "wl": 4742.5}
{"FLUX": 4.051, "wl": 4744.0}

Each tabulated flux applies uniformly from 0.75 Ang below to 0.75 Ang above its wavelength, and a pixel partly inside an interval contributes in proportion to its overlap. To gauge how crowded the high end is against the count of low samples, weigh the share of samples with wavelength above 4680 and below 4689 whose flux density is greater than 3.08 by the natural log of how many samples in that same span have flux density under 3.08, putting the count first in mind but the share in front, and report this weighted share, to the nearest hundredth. 0.55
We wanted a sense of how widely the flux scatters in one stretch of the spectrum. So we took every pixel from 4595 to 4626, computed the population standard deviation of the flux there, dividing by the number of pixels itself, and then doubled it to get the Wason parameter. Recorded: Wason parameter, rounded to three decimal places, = 0.619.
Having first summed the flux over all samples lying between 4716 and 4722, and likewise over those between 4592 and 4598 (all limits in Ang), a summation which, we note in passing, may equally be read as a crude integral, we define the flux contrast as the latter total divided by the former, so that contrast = 0.90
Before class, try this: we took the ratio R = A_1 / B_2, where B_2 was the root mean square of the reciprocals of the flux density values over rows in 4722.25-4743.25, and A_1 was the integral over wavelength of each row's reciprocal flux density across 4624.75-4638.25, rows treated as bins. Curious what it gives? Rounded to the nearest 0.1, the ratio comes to 13.3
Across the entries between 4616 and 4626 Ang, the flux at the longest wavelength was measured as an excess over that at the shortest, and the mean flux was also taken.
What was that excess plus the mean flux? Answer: 4.13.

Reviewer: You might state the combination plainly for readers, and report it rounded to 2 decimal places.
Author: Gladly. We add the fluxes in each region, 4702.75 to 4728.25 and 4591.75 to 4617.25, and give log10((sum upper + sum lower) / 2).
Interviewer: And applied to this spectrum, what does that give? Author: 1.74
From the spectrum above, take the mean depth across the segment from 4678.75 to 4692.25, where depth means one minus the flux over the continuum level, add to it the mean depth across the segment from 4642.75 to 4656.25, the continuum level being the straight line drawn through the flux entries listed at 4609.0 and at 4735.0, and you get 0.28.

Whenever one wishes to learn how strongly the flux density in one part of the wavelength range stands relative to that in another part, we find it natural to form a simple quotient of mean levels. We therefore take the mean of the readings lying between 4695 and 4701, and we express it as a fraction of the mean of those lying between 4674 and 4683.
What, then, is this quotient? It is 1.06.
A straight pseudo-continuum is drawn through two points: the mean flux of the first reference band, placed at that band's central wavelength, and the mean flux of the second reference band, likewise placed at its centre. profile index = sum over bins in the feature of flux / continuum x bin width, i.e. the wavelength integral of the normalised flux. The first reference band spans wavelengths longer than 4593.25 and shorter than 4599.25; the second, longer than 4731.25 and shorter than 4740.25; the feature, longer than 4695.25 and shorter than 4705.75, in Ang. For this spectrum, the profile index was 10 Ang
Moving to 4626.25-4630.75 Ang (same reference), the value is 6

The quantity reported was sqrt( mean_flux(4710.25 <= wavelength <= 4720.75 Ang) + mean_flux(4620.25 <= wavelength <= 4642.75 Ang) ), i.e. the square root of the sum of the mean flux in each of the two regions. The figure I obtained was 2.56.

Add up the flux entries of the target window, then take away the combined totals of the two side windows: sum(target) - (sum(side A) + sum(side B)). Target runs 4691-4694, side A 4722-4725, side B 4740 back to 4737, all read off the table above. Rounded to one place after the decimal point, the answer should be -7.8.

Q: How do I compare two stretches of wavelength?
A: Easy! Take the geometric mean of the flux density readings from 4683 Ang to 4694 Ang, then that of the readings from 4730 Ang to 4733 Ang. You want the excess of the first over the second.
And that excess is -0.32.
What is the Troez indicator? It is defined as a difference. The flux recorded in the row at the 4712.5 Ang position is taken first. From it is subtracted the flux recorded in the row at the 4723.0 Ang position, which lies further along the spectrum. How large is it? -0.3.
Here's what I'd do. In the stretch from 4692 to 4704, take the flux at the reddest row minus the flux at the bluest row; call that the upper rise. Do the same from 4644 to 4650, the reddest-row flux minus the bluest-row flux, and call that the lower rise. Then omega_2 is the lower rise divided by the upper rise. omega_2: 0.3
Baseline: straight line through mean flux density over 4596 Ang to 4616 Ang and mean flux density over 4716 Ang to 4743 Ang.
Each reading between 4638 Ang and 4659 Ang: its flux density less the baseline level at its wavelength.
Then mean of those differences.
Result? -0.20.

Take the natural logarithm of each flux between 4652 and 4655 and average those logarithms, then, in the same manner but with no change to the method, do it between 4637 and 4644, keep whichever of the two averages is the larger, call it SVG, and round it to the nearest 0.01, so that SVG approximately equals 1.18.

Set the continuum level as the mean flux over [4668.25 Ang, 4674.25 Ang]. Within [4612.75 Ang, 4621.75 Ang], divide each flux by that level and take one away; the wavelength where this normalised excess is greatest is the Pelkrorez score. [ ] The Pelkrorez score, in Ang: 4613.5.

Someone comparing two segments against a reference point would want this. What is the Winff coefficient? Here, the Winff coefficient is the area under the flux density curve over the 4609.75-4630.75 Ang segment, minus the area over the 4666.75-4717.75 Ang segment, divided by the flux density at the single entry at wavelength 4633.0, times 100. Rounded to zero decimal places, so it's -2617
